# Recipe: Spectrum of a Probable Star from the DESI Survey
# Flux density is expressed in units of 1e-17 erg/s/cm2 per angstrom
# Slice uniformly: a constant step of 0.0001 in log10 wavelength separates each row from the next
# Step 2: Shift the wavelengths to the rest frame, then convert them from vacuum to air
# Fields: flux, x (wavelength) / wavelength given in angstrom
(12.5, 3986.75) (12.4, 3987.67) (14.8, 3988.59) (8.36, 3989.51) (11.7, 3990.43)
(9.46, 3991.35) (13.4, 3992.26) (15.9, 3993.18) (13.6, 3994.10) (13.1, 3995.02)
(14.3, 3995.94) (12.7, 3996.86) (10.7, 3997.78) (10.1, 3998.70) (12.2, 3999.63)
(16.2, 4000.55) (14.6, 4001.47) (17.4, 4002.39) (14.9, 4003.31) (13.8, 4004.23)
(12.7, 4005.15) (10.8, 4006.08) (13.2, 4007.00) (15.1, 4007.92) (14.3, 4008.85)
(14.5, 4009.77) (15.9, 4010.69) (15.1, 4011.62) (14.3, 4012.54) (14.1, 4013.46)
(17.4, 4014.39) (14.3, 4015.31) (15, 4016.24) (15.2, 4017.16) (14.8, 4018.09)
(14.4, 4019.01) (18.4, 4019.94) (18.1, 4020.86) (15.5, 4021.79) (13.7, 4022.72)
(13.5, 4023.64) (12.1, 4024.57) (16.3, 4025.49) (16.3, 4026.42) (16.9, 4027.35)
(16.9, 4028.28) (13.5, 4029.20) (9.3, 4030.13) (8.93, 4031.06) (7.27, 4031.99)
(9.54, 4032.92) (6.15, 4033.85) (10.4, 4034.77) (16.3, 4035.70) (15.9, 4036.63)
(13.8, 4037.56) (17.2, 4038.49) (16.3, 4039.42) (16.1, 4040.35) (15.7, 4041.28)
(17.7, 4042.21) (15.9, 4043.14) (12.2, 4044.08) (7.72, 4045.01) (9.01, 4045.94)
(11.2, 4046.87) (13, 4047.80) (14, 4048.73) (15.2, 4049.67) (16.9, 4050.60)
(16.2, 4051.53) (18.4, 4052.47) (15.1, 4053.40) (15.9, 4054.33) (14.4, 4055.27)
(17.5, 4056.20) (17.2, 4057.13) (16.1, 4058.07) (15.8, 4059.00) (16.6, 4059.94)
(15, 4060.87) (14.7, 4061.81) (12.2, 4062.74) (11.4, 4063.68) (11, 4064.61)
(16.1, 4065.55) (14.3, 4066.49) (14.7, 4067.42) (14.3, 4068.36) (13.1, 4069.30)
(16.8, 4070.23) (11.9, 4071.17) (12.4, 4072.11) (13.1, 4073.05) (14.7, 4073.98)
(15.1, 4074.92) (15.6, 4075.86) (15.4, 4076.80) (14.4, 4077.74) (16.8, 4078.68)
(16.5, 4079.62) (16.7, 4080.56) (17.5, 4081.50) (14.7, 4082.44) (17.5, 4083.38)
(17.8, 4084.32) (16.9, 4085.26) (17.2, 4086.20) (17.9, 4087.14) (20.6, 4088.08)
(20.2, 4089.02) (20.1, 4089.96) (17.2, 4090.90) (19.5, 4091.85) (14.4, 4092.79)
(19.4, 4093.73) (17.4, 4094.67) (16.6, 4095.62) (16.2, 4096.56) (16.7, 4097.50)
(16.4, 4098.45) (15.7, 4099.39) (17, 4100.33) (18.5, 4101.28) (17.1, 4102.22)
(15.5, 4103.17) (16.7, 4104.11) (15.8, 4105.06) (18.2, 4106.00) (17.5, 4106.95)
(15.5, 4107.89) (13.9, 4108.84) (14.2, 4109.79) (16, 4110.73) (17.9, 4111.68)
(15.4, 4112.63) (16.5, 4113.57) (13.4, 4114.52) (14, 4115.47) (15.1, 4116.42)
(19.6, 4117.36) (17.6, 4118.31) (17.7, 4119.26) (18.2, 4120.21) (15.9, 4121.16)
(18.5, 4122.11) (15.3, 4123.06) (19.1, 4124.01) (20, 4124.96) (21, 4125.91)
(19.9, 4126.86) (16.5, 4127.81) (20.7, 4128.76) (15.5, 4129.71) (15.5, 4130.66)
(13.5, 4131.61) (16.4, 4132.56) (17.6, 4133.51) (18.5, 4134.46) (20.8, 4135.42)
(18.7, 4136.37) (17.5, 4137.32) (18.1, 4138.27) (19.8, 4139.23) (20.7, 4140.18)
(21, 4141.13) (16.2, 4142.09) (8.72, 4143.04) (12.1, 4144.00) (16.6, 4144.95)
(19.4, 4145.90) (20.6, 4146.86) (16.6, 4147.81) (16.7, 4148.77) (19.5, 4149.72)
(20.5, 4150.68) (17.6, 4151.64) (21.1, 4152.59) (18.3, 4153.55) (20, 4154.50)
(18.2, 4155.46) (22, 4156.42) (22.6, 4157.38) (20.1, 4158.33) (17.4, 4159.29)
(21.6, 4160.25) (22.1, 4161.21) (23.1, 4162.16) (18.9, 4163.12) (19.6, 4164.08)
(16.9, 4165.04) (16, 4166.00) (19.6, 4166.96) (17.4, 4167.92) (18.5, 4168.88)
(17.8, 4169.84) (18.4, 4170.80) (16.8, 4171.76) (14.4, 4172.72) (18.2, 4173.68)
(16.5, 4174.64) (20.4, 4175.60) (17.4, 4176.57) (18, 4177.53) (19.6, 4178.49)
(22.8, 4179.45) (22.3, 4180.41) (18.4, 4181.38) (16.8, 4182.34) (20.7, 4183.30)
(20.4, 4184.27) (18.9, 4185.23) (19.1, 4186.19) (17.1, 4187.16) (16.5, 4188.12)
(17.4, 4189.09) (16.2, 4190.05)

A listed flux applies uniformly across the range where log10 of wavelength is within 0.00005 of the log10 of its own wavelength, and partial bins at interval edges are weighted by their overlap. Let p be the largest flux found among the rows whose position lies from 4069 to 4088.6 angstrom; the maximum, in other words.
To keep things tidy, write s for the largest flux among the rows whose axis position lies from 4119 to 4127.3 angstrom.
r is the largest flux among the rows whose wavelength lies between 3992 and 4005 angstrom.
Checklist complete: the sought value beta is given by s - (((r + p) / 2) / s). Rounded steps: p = 20.6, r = 17.4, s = 21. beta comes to 20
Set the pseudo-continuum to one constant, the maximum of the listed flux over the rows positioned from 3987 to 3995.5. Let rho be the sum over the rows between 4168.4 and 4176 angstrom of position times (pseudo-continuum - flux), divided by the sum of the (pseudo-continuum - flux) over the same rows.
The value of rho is 4172.4 angstrom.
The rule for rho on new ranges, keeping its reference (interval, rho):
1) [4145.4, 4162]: 4154.6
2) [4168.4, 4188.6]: 4179.4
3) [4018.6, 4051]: 4036.8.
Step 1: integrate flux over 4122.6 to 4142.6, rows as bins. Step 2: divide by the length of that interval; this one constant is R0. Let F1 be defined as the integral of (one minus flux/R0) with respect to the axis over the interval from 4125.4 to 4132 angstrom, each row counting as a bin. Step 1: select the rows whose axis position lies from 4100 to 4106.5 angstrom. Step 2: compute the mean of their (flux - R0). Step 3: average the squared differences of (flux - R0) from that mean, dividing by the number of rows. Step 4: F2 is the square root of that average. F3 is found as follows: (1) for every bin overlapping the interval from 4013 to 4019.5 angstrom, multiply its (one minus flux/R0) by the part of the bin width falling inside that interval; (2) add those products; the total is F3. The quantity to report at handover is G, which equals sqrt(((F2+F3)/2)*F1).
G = 0.49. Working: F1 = 0.2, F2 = 1.0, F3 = 1.1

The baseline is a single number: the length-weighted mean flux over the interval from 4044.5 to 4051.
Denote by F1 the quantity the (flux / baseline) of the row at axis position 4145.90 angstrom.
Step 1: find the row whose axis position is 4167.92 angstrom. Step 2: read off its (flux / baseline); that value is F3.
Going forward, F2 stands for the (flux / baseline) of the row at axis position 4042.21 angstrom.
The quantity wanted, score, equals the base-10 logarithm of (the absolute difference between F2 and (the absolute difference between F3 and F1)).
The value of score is 0.10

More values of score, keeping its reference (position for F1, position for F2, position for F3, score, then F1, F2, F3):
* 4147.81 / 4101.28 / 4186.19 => 0.11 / 1.3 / 1.49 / 1.54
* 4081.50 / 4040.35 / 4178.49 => 0.05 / 1.4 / 1.30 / 1.58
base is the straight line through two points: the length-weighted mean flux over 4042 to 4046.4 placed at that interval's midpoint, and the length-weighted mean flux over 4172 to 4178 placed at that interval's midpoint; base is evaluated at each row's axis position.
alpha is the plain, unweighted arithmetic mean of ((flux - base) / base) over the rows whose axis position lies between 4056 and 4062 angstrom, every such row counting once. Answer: 0.26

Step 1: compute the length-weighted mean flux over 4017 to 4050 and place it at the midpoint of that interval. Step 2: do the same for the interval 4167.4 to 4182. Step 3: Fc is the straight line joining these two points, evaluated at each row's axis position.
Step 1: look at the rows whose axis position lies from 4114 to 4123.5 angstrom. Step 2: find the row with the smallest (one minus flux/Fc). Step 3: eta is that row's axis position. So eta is 4117.36 angstrom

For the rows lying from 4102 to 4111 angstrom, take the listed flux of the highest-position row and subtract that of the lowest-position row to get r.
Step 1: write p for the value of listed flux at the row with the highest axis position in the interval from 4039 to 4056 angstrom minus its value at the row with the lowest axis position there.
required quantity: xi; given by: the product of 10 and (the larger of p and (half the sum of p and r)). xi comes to -15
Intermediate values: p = -2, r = -1.1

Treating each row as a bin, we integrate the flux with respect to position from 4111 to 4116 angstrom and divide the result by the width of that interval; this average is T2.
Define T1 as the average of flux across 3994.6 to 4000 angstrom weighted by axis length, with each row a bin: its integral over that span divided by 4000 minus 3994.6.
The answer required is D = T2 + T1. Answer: 28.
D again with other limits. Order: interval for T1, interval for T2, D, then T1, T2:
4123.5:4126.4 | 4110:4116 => 35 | 20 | 15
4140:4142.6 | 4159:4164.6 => 40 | 19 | 21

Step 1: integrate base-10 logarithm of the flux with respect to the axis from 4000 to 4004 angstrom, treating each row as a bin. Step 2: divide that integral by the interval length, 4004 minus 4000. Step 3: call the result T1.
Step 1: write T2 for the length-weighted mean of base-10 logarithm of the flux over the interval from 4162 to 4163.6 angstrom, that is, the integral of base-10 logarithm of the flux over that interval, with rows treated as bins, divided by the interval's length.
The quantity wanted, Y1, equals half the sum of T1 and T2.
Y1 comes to 1.25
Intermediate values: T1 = 1.19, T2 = 1.31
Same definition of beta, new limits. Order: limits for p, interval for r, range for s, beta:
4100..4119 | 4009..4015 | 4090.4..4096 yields 19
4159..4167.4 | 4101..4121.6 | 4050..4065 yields 17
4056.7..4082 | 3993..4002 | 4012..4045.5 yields 17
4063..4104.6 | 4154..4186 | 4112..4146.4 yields 20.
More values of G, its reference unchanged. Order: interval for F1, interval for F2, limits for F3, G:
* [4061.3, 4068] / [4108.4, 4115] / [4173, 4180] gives 1.03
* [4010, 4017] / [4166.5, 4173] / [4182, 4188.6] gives 0.91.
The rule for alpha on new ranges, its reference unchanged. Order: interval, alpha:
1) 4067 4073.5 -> 0.04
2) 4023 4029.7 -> 0.31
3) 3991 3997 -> 0.30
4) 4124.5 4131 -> 0.19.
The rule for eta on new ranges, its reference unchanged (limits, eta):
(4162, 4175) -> 4162.16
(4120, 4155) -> 4125.91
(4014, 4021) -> 4019.94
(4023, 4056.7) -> 4052.47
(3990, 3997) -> 3993.18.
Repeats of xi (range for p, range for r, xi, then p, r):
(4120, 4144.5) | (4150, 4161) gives -25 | -6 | 1.1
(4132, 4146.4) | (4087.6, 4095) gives 30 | 3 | -3.2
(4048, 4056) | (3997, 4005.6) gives 12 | 0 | 2.0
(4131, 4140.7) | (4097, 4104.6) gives 72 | 7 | 0.0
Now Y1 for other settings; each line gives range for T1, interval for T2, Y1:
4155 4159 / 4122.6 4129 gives 1.29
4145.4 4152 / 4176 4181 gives 1.28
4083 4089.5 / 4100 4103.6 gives 1.25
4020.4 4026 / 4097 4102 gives 1.20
